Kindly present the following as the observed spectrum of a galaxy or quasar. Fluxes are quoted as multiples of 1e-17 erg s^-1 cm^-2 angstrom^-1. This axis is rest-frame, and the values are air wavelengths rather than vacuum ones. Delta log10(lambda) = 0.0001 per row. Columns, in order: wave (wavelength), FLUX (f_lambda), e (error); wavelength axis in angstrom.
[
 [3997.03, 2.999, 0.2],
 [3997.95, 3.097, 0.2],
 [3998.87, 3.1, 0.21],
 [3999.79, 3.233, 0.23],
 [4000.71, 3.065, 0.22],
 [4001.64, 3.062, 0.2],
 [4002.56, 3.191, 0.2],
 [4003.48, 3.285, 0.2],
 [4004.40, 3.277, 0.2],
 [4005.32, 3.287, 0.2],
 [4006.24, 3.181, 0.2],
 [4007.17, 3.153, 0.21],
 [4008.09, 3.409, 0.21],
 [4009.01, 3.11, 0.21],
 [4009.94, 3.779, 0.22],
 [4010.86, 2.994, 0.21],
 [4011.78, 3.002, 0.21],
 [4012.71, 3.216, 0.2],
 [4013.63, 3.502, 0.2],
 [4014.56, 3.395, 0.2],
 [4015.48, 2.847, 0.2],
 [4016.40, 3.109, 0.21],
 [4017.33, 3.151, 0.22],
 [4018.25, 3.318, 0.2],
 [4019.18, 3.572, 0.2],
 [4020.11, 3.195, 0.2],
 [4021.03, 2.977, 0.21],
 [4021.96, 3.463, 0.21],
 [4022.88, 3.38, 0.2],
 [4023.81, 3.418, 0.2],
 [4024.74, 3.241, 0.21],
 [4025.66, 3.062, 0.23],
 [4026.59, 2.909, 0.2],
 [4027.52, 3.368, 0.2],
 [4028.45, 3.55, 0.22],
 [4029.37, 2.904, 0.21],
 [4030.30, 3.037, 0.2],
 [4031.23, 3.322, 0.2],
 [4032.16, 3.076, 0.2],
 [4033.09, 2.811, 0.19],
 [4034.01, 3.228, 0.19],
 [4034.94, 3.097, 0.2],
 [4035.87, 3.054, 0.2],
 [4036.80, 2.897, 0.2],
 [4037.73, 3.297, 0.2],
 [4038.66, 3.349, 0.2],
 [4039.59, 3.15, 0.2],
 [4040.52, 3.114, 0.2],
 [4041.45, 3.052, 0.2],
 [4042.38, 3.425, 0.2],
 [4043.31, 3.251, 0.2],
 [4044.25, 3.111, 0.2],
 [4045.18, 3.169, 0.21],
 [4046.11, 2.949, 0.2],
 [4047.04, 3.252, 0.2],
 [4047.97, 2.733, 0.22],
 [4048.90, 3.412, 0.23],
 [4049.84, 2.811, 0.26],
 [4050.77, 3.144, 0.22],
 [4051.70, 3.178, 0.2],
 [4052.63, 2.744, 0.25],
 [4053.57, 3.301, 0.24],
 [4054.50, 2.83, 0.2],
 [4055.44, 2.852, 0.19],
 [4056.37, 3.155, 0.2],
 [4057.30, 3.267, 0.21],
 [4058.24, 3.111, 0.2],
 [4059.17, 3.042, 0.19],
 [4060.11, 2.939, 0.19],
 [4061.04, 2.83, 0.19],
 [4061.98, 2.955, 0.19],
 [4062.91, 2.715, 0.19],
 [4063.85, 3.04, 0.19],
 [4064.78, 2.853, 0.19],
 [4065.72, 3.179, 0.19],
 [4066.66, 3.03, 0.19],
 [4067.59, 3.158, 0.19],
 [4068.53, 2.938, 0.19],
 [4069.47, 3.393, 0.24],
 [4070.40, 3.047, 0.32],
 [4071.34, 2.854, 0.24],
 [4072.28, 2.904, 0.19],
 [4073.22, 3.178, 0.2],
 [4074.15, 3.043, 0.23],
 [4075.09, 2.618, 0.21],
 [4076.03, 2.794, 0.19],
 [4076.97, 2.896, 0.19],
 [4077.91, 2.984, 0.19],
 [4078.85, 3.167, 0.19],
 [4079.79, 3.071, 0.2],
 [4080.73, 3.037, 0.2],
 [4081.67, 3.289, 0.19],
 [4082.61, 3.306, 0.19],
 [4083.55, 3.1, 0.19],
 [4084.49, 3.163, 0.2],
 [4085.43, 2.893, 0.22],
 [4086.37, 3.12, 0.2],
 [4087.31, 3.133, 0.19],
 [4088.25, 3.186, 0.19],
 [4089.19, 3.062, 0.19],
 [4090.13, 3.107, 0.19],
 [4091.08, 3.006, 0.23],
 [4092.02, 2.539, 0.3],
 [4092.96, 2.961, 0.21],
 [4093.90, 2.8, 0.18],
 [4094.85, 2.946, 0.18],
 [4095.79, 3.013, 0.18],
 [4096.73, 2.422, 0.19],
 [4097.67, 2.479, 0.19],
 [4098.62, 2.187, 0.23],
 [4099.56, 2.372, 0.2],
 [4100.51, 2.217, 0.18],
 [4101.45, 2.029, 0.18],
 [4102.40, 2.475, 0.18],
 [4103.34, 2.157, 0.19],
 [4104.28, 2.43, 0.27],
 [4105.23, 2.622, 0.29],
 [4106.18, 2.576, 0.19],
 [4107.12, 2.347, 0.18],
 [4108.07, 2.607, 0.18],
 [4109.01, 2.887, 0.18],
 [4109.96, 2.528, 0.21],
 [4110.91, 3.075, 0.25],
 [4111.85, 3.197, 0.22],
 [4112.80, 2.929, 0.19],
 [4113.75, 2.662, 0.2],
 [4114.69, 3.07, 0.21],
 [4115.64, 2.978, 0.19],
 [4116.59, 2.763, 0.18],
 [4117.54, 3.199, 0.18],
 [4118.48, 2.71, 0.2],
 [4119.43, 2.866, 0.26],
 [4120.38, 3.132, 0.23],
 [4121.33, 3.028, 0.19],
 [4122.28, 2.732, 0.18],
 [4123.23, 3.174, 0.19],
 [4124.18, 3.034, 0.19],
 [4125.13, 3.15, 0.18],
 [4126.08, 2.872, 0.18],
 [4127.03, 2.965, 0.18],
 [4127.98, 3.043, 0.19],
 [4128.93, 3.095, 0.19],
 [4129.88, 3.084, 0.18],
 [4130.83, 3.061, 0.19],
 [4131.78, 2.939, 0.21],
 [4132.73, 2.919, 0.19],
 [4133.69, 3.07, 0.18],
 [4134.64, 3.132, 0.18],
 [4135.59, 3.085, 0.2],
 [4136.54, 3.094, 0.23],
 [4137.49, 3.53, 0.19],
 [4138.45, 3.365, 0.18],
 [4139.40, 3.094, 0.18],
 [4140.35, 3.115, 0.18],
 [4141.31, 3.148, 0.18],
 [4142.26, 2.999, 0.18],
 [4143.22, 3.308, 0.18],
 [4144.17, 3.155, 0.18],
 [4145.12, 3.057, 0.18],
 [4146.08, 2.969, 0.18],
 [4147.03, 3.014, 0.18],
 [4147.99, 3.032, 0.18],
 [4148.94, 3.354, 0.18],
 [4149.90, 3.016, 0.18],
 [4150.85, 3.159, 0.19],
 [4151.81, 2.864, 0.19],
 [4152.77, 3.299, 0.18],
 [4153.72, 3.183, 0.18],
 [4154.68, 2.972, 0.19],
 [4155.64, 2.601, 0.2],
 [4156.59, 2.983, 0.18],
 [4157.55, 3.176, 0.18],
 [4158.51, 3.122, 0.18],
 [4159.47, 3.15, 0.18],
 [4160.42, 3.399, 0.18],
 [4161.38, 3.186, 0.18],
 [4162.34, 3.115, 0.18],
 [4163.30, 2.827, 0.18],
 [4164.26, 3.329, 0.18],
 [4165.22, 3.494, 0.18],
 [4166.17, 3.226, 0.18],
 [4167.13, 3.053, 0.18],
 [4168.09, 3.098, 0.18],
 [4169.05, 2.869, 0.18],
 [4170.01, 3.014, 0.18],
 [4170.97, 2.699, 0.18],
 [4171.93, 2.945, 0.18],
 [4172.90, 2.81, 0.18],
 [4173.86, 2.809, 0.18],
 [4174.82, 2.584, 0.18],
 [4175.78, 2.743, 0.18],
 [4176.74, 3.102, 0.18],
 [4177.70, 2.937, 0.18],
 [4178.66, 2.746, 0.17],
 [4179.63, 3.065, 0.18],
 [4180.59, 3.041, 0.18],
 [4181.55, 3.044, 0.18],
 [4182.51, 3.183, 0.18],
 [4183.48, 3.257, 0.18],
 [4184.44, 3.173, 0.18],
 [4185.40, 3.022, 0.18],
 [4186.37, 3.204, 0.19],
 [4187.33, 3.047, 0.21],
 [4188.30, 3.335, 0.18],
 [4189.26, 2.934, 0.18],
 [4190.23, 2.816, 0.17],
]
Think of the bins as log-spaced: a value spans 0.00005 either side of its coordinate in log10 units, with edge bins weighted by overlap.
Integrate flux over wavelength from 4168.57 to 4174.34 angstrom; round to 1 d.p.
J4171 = 16.5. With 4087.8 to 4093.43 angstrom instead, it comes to 16.8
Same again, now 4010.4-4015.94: 17.5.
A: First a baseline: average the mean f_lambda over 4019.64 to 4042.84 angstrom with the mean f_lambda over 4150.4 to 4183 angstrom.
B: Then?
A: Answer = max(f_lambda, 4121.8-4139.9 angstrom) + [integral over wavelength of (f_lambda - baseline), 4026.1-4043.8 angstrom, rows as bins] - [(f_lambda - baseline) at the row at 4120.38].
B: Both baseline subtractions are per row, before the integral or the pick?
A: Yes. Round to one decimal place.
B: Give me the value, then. 4.4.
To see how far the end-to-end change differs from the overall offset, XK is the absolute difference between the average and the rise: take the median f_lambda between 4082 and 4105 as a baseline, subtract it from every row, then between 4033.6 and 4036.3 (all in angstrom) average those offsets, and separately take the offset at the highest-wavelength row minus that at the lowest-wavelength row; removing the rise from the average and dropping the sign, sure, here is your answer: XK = 0.4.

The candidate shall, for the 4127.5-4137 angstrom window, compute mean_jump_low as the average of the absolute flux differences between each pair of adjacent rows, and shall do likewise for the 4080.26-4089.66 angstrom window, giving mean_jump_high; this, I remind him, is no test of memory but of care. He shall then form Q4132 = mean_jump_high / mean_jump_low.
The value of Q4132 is 2.46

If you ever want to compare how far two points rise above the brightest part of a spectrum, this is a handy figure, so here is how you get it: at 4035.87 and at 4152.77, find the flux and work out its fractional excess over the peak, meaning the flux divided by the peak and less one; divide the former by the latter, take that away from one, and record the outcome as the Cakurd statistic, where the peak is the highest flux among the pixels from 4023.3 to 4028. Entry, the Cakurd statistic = -2.1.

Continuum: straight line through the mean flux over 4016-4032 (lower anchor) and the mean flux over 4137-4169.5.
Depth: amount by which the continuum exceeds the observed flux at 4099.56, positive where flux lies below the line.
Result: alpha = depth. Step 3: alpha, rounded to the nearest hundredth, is 0.80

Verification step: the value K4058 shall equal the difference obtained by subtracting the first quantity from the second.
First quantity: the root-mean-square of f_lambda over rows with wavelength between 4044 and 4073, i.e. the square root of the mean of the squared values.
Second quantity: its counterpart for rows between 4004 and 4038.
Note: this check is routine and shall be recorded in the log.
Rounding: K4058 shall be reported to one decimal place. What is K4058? 0.2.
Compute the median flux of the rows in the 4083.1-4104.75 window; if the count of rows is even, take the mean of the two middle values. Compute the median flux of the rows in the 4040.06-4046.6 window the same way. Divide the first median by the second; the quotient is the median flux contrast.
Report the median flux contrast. 0.93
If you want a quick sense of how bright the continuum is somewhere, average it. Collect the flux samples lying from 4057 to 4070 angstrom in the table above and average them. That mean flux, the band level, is 3.03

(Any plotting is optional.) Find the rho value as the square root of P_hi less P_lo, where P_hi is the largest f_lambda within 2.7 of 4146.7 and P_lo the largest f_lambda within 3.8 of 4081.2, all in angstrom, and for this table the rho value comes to 0.22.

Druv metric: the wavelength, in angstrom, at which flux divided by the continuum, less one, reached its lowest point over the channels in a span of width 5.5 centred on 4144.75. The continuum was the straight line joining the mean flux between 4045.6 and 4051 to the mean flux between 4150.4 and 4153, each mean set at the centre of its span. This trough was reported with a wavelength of 4146.08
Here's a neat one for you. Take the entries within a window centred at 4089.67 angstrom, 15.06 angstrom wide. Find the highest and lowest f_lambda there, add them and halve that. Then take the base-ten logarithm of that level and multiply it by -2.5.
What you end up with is -1.14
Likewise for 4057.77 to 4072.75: -1.21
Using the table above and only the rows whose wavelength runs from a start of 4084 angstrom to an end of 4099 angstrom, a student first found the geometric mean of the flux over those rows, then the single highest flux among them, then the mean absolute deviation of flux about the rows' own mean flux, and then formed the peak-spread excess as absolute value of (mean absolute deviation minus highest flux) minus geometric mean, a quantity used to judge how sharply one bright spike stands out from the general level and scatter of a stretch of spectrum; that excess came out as 0.082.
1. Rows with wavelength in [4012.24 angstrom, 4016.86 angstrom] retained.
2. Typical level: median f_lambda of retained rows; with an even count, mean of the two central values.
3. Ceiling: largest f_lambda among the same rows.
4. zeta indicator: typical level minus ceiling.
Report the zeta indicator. -0.29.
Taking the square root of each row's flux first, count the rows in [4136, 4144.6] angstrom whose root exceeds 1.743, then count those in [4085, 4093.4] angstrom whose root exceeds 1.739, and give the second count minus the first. -3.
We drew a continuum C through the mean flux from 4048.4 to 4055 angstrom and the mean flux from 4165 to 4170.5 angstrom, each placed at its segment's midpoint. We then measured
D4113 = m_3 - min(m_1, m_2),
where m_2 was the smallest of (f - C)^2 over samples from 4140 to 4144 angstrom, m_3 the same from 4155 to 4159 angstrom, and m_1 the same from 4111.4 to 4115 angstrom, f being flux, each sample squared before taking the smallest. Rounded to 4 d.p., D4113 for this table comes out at 0.0000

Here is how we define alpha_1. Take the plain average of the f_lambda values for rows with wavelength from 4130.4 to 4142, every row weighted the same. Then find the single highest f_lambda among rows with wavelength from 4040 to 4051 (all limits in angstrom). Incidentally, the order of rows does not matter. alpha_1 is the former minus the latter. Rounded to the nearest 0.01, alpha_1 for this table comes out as -0.30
